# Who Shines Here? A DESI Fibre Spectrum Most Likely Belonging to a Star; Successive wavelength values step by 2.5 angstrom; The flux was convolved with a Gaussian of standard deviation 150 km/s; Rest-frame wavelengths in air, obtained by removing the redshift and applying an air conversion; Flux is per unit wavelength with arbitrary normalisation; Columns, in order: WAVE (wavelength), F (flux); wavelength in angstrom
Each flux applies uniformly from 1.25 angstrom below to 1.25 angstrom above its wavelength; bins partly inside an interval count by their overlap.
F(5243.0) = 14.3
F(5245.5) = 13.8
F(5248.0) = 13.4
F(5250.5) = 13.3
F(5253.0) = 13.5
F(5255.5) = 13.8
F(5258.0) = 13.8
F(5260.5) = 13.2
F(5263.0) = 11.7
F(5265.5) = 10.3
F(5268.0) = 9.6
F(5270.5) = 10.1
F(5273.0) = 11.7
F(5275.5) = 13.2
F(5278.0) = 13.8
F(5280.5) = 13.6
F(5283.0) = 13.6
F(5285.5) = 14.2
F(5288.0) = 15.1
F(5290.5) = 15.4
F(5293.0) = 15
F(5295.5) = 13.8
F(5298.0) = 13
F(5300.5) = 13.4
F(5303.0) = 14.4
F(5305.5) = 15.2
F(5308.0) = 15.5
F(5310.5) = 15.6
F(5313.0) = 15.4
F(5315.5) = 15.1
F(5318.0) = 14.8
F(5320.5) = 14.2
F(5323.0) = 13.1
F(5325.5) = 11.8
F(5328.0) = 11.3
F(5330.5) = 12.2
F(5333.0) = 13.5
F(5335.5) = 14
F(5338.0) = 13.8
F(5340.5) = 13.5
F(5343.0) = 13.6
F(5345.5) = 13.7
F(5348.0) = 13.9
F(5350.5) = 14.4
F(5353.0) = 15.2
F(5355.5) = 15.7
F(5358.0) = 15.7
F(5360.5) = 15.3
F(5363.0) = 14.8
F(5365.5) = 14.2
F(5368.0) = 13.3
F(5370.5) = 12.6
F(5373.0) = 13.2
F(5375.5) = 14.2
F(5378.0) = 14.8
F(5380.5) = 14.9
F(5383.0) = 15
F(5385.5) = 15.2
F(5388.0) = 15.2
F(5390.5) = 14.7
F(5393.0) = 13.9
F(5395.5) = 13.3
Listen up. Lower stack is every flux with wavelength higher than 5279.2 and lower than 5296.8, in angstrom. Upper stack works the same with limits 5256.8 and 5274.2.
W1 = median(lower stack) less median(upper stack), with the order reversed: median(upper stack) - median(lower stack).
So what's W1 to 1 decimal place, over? -2.5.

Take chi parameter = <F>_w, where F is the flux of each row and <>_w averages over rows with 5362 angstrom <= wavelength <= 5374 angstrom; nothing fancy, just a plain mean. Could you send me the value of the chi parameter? 13.6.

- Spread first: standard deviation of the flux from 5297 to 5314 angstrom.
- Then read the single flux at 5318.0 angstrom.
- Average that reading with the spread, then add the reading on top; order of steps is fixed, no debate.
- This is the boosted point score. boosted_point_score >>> 22.7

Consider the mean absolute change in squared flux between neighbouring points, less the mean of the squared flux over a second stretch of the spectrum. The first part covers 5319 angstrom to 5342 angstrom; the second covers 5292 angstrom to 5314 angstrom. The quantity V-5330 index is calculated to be -194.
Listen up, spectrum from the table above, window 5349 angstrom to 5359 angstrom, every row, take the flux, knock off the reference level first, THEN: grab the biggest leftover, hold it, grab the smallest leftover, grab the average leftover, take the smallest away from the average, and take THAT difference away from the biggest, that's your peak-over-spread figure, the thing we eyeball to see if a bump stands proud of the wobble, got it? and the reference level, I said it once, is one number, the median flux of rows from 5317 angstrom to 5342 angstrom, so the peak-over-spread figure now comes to 1.4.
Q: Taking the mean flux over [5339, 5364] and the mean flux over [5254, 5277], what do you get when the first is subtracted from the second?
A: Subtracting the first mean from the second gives -2.6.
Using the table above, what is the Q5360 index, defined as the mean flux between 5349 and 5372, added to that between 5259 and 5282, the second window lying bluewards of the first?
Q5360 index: 26.5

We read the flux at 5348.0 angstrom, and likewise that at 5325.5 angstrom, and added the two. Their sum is 25.7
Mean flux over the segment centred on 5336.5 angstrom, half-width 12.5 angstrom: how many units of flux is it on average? 13.1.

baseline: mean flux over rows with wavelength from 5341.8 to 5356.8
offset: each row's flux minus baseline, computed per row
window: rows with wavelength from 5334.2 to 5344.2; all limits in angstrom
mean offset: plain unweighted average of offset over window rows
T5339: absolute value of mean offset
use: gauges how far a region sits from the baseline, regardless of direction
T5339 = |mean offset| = 0.7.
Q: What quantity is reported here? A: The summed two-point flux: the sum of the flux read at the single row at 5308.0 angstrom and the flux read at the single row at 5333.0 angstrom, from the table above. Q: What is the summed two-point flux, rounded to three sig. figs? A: 29.0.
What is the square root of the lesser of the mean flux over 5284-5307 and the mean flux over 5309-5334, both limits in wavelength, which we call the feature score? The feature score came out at 3.70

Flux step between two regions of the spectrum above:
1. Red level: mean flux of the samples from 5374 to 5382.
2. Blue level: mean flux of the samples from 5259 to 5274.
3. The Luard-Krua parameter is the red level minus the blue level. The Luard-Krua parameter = 3.5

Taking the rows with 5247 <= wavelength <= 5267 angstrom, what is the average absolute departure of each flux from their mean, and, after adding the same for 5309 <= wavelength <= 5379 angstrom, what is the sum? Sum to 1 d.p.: 1.9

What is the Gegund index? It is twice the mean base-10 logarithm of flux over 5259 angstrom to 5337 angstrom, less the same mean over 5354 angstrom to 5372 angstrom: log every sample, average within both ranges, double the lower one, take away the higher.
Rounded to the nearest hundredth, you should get 1.09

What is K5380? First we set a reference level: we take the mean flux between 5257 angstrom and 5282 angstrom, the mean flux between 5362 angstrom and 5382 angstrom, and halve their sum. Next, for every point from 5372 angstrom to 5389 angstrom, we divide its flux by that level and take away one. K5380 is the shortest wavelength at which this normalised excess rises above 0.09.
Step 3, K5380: 5378.0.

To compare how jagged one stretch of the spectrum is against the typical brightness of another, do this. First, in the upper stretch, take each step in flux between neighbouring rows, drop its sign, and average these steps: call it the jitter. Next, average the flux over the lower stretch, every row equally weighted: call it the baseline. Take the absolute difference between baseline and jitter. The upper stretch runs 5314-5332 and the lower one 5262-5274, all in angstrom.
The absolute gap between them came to 9.9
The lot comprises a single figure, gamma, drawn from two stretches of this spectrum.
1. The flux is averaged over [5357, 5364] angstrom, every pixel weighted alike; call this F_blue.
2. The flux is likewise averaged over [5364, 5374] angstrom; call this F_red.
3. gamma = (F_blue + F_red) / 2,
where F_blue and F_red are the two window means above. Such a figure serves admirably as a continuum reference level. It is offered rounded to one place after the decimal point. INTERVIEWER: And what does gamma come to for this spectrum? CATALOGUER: 14.3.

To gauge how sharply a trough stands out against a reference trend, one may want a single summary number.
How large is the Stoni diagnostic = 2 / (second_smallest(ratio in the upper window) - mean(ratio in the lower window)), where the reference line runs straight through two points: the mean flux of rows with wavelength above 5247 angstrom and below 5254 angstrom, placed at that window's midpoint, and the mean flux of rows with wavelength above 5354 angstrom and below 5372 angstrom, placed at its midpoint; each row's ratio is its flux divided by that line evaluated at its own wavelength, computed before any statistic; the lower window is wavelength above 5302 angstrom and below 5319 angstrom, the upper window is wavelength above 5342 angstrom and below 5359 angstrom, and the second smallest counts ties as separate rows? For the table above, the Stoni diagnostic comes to -16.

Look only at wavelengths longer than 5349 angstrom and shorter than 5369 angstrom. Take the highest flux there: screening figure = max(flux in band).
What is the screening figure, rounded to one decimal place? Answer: 15.7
